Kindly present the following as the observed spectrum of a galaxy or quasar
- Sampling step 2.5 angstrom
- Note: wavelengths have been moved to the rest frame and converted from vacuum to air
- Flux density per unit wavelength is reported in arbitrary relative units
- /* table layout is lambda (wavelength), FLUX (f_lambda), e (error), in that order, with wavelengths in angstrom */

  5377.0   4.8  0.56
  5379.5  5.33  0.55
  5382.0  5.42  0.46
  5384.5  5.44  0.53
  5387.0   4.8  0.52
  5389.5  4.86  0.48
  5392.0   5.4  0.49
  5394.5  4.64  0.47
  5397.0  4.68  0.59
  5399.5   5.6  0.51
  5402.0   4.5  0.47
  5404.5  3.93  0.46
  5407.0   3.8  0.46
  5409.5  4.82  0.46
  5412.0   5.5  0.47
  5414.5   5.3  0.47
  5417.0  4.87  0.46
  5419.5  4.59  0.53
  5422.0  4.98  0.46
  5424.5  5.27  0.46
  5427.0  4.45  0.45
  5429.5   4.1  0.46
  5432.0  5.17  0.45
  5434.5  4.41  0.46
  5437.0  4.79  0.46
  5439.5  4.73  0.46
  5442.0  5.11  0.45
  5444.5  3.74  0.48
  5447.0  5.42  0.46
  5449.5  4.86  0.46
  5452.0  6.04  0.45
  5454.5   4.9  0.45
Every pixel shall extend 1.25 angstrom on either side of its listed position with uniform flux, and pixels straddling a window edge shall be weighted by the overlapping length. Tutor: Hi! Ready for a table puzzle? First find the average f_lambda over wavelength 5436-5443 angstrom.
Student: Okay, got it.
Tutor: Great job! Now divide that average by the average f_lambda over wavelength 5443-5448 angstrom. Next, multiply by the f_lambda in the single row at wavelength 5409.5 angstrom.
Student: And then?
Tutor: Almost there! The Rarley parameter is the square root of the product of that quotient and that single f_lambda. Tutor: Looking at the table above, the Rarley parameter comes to 2.27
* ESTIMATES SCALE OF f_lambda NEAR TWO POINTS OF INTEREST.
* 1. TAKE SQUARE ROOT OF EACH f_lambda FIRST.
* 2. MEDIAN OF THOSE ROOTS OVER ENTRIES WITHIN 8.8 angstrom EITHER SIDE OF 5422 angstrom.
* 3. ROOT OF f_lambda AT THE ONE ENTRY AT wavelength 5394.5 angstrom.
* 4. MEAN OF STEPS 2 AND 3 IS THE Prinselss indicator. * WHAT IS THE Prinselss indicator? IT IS 2.18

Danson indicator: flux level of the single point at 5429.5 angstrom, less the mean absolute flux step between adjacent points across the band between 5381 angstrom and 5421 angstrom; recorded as 3.6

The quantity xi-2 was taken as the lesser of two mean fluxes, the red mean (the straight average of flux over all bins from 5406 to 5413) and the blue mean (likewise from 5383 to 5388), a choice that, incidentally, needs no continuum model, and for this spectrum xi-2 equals 4.71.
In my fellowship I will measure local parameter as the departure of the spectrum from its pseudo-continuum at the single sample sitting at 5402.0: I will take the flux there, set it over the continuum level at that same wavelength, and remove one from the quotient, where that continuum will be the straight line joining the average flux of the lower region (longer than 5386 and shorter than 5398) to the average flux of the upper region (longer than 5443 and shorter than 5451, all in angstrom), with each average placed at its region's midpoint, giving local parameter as -0.07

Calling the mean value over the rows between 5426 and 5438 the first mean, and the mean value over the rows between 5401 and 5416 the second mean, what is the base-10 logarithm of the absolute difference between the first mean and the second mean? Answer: -1.2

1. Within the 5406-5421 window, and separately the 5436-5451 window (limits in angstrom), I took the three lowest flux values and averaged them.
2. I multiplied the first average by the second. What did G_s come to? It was 19.5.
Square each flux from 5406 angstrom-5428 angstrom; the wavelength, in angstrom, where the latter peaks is 5412.0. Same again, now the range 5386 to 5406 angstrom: 5399.5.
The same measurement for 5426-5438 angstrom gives 5432.0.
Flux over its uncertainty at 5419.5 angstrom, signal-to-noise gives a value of 8.7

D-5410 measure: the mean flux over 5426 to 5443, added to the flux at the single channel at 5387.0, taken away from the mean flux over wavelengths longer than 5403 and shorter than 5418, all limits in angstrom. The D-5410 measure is -4.78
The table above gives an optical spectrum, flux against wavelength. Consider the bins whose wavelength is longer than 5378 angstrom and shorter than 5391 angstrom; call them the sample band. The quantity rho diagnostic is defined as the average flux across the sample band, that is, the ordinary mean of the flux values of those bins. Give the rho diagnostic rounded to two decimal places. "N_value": 5.17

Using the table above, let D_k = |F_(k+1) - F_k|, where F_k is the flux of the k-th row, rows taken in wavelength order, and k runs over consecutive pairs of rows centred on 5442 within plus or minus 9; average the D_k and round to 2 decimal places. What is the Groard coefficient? 0.74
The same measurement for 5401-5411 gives 0.57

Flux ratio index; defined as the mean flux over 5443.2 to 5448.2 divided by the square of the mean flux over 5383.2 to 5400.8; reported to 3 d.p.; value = 0.179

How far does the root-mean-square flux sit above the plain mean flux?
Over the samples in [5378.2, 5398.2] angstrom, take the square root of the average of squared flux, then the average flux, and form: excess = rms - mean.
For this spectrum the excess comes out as 0.011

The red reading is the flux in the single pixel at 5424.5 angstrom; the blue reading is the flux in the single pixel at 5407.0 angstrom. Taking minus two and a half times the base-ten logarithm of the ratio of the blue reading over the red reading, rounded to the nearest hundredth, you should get 0.36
